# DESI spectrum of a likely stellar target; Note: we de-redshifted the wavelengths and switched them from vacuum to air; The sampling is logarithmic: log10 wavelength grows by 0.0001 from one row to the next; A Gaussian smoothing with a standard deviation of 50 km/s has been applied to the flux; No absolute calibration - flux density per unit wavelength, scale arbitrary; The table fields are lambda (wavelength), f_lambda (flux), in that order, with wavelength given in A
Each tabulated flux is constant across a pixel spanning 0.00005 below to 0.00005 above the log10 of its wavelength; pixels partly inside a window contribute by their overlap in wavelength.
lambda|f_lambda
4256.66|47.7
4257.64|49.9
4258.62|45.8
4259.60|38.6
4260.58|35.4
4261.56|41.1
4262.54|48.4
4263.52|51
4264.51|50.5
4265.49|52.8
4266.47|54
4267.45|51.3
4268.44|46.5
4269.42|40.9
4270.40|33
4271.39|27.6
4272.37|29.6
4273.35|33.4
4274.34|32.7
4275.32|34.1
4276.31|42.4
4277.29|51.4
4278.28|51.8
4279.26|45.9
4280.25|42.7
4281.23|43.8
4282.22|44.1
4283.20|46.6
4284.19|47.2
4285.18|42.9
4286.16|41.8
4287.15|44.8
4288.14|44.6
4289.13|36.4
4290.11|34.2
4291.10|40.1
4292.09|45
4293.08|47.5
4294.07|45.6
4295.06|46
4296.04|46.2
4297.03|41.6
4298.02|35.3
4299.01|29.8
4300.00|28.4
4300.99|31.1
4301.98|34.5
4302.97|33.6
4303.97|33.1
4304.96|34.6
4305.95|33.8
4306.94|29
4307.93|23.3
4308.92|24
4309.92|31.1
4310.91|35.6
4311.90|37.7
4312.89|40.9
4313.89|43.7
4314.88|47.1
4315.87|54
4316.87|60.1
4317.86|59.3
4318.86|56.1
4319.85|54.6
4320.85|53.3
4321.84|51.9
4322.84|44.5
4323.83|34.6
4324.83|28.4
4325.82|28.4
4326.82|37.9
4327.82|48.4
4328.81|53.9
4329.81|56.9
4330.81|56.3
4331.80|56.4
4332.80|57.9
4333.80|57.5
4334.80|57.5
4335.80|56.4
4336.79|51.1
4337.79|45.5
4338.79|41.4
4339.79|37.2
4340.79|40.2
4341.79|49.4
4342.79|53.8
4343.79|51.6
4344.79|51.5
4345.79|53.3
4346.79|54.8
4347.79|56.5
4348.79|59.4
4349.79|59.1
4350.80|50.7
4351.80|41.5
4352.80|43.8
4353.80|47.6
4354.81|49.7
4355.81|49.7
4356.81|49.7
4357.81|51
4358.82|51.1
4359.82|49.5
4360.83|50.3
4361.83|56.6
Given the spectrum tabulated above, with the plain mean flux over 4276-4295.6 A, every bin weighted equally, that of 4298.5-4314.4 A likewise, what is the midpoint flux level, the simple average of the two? 38.5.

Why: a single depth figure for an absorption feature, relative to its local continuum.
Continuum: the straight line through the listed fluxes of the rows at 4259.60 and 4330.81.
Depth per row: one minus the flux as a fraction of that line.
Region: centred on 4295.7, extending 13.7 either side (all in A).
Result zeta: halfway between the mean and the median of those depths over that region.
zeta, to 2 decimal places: 0.18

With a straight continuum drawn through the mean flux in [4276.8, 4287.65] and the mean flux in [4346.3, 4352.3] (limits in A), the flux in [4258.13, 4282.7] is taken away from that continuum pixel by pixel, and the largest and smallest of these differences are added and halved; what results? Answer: 3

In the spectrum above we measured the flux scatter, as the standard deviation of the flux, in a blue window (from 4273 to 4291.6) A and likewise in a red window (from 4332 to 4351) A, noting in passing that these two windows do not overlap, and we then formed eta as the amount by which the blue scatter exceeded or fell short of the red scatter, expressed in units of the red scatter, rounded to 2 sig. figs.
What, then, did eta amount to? -0.13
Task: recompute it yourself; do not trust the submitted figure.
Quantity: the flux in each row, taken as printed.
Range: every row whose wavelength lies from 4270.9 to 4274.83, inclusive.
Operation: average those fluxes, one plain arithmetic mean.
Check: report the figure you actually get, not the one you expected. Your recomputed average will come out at 31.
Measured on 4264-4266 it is 52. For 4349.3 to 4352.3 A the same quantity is 50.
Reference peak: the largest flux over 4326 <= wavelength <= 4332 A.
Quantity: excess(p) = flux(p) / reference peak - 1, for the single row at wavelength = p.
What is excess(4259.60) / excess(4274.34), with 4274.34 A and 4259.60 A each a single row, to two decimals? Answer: 0.76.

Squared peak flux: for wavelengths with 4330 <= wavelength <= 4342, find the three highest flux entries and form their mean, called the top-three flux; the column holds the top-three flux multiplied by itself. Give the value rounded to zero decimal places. 3322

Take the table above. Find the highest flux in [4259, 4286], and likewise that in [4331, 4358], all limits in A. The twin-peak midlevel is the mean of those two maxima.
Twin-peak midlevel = 56.7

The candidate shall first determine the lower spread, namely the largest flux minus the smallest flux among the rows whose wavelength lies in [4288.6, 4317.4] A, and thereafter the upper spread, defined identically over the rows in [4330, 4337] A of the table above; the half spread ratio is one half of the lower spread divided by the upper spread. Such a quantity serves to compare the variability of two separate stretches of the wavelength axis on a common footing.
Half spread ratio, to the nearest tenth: 2.7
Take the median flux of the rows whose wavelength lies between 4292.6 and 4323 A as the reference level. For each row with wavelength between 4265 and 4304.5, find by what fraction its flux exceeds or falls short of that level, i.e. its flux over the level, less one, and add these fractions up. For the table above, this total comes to 0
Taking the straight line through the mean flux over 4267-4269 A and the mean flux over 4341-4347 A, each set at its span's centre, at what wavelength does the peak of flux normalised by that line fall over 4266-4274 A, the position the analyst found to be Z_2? 4266.47 A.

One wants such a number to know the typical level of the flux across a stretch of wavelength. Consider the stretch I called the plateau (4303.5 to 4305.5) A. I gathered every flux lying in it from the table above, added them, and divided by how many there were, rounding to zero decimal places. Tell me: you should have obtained 34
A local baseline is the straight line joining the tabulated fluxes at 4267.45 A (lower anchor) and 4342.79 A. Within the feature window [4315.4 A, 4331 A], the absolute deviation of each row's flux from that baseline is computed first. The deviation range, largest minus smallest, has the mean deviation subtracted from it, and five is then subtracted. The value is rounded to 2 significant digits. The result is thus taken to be 12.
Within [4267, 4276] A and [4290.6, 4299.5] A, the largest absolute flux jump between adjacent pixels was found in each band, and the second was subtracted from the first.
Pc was 1.6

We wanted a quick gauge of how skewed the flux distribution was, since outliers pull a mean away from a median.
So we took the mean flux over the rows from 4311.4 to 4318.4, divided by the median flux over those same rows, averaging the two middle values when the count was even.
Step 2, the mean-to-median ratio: 1.04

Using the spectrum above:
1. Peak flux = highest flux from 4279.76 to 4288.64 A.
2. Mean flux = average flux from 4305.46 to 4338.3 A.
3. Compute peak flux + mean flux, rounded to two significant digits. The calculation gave 93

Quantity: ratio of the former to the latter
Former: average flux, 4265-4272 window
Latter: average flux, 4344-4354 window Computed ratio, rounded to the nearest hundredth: 0.84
